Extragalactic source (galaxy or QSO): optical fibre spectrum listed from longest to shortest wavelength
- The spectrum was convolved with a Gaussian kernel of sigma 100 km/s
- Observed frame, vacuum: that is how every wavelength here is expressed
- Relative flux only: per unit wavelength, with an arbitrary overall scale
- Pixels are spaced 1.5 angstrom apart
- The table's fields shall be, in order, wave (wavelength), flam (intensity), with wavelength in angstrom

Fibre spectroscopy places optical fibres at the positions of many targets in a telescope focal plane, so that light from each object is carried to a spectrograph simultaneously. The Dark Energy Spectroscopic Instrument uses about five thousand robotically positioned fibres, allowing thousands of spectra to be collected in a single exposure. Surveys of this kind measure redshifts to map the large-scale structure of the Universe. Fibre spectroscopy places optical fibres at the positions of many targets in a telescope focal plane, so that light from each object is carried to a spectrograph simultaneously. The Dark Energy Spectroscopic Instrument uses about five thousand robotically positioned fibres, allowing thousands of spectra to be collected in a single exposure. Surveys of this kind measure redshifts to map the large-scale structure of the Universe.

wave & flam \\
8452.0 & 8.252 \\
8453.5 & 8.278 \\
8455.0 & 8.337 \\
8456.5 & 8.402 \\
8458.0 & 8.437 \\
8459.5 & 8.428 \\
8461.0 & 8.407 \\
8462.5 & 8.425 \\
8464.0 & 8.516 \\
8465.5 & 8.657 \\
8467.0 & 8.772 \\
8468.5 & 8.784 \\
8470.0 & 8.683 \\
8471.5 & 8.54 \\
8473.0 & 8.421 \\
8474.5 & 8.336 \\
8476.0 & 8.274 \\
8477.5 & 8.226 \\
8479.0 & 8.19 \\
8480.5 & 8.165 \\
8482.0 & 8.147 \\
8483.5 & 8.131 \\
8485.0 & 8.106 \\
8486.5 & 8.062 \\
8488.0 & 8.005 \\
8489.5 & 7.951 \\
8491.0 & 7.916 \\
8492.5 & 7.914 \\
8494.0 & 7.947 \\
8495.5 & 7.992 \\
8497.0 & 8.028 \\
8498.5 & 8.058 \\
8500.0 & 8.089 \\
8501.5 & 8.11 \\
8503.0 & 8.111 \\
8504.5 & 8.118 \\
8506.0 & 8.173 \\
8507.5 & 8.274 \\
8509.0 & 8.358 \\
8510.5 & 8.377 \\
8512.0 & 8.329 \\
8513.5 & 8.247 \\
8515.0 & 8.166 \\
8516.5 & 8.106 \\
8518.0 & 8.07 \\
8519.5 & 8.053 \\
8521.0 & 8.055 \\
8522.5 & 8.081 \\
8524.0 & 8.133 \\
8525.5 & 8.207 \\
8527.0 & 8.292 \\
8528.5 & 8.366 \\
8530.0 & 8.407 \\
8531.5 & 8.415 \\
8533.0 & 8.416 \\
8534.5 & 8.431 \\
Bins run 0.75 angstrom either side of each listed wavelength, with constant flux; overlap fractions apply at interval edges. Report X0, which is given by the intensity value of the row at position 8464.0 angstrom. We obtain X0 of 8.516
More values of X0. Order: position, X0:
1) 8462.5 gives 8.425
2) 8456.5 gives 8.402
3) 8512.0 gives 8.329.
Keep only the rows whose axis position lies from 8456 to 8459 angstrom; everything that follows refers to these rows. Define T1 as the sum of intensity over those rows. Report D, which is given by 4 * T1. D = 67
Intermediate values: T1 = 16.8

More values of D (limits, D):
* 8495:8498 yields 64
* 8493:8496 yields 64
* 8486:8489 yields 64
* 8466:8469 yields 70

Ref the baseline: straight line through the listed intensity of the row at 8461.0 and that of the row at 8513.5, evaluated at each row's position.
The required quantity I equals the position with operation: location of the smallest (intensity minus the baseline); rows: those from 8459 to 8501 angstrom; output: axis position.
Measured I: 8491.0 angstrom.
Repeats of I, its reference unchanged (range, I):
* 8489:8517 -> 8491.0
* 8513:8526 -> 8519.5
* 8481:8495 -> 8491.0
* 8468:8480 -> 8479.0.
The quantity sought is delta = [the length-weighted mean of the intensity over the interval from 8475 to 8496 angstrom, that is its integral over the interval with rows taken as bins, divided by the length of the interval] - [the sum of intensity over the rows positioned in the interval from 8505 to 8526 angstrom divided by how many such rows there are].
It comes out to -0.1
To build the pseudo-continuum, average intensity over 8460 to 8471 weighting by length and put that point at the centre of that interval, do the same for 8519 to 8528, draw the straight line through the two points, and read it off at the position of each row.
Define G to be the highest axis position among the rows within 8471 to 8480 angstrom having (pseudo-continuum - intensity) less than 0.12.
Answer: 8471.5 angstrom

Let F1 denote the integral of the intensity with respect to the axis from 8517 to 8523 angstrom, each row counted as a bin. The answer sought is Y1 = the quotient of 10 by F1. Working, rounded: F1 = 48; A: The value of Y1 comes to 0.207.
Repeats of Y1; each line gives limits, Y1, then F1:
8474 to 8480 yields 0.202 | 49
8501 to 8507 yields 0.205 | 49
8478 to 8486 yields 0.153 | 65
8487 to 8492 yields 0.251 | 40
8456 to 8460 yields 0.297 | 34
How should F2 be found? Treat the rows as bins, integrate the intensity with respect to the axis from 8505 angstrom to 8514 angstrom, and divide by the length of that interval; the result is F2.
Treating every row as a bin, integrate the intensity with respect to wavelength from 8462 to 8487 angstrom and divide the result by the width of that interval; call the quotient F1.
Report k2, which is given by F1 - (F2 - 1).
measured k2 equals 1.09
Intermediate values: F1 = 8.38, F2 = 8.29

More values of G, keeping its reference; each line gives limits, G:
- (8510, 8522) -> 8521.0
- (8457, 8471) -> 8470.0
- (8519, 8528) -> 8527.0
